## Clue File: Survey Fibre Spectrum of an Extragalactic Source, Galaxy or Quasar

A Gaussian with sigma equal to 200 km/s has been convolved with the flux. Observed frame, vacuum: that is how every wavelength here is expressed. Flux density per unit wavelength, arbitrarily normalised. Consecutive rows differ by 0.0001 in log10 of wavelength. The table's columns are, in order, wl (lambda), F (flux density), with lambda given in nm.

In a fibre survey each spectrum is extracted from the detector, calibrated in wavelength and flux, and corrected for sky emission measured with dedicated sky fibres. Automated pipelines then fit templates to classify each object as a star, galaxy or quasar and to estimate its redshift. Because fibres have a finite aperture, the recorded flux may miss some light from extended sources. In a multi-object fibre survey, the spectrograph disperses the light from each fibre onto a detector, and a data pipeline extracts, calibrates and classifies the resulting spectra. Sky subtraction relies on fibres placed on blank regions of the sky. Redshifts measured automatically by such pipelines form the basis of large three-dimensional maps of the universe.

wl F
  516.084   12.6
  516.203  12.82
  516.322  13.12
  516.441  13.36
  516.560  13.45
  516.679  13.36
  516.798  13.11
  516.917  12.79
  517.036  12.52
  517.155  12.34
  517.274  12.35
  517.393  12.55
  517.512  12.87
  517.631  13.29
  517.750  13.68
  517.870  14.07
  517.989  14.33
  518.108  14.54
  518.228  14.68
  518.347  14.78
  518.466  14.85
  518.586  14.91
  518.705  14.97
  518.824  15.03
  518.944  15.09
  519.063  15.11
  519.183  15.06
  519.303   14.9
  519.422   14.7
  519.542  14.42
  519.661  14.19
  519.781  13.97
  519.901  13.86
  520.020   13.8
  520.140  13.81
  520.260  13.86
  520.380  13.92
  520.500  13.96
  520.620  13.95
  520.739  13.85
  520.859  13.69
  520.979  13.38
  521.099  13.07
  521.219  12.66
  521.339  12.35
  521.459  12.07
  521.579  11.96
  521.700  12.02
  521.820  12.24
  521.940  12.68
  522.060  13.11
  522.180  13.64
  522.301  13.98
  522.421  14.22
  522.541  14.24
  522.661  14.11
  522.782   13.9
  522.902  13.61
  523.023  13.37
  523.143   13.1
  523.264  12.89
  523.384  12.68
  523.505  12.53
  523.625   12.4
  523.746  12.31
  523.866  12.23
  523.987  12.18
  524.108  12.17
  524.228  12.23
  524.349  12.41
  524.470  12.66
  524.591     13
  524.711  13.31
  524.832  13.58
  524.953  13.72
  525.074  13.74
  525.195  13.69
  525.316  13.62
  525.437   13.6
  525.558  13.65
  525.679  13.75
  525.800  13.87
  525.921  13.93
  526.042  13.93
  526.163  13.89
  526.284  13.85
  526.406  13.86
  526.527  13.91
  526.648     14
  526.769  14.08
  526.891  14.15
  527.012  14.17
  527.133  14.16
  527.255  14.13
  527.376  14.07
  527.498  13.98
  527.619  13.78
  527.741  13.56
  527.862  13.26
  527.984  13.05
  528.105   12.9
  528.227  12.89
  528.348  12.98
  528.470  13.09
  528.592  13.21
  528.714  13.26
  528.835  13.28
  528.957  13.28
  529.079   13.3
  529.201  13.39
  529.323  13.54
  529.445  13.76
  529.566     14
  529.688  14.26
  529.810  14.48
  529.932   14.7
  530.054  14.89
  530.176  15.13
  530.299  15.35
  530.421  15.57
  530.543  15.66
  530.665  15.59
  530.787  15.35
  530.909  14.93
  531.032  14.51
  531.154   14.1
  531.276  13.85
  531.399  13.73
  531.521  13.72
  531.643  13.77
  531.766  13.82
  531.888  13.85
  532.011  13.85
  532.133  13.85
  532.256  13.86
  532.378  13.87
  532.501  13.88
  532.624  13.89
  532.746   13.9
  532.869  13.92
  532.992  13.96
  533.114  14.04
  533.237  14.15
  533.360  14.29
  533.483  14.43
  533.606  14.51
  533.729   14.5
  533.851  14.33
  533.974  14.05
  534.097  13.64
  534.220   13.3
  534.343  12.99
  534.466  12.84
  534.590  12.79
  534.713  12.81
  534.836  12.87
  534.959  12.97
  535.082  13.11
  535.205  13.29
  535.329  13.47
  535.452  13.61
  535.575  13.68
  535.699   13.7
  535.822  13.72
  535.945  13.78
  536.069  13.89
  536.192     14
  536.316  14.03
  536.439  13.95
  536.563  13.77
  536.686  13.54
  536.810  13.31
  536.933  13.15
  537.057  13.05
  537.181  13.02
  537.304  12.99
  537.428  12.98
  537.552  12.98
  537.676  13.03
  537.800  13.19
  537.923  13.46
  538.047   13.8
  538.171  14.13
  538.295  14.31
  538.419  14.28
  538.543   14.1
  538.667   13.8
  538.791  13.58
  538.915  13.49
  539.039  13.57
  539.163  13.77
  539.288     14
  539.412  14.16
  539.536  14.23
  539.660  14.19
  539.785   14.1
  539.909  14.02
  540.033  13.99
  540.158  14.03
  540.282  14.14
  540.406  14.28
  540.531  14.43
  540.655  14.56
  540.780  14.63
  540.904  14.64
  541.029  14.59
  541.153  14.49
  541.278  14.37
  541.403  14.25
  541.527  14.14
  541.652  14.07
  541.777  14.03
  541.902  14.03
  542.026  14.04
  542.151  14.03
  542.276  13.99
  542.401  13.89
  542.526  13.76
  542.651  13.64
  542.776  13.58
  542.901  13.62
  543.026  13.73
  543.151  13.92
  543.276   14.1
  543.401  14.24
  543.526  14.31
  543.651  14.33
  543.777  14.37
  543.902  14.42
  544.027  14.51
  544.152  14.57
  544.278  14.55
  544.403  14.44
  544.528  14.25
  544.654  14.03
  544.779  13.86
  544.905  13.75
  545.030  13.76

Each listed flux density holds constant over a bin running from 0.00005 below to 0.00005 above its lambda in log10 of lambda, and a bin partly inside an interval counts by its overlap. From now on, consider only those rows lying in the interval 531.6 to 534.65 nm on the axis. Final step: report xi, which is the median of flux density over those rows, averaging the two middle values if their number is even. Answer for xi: 13.9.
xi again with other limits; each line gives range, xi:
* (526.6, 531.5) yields 14.0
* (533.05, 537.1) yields 13.7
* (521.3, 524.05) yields 12.7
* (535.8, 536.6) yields 13.9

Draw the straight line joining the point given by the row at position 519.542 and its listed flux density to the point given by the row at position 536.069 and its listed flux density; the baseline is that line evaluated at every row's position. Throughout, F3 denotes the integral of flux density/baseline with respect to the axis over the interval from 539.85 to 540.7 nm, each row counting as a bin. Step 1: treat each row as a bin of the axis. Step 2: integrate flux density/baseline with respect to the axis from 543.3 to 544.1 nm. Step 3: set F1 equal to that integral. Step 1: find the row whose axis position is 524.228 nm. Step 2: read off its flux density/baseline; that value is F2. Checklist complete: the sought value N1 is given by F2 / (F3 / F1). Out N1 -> 0.8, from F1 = 0.84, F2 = 0.86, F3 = 0.9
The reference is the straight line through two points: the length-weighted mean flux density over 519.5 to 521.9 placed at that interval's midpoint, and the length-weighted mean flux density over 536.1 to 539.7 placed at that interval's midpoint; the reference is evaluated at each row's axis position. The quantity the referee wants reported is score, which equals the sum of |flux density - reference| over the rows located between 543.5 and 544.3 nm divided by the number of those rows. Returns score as 0.68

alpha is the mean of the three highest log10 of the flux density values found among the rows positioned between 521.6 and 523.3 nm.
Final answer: 1.152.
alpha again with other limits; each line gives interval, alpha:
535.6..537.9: 1.146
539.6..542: 1.165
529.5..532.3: 1.193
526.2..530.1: 1.167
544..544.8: 1.163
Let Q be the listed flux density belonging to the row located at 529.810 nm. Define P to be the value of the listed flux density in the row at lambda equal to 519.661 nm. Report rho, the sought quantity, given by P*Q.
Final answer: 205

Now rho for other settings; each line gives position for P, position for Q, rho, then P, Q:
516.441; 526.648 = 187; 13.36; 14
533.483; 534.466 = 185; 14.43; 12.84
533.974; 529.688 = 200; 14.05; 14.26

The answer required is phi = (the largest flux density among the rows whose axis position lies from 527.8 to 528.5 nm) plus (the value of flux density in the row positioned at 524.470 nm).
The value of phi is 25.9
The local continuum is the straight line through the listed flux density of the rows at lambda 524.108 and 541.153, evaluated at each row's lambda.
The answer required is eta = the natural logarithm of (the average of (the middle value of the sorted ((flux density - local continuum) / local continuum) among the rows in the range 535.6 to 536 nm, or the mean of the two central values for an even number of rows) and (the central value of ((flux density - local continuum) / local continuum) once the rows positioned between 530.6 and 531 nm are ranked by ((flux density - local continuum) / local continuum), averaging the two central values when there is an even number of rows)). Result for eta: -2.5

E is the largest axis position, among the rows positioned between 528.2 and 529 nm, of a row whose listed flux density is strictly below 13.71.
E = 528.957 nm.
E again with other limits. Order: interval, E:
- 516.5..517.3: 517.274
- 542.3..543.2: 542.901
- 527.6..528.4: 528.348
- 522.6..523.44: 523.384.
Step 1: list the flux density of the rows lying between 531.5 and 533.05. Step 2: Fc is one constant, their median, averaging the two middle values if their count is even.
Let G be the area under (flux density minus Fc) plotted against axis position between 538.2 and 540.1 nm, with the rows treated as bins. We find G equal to 0.22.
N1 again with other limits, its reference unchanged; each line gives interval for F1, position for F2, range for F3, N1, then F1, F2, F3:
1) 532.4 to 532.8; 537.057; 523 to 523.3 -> 1.4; 0.40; 0.94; 0.3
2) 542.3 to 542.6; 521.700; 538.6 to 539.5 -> 0.3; 0.30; 0.84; 0.9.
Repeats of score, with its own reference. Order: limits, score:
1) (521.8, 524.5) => 0.74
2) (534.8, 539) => 0.36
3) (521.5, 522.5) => 0.81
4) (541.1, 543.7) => 0.33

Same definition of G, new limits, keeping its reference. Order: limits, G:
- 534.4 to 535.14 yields -0.71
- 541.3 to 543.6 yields 0.26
